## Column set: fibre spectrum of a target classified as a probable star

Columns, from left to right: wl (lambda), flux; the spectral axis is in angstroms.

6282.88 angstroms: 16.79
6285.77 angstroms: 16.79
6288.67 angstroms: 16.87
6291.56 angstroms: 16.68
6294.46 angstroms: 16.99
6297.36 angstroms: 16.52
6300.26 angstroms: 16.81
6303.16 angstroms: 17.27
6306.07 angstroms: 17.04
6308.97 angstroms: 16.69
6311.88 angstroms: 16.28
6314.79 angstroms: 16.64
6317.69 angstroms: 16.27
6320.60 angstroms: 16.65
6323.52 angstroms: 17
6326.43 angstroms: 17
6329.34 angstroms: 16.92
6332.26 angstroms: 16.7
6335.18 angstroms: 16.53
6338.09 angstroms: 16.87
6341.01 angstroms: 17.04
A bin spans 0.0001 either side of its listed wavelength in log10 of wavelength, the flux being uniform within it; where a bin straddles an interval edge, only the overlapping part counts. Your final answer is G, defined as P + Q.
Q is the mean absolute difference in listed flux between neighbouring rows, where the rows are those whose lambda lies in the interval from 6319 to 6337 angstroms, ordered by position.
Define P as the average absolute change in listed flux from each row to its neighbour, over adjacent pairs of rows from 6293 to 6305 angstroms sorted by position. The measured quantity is 0.57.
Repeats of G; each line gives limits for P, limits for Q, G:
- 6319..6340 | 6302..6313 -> 0.52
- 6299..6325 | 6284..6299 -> 0.63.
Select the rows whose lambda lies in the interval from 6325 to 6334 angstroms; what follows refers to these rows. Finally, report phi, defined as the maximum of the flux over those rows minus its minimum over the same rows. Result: 0.3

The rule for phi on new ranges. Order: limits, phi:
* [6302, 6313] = 1.0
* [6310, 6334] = 0.7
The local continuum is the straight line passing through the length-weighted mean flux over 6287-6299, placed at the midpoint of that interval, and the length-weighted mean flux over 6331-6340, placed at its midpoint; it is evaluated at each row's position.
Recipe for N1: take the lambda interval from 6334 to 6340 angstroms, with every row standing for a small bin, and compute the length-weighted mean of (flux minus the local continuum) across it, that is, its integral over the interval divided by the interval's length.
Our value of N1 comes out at 0.010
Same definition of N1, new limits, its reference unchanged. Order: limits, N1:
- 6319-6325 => 0.074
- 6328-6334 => 0.065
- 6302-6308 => 0.357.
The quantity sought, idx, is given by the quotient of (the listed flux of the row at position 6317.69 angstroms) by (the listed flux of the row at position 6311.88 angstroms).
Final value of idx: 1.00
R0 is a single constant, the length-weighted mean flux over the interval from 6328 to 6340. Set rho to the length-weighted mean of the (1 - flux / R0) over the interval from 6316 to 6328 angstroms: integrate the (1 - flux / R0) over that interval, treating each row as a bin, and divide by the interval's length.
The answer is 0.0020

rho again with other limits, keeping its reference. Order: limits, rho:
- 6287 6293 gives -0.0007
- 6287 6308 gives -0.0068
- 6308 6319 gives 0.0180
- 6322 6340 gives -0.0046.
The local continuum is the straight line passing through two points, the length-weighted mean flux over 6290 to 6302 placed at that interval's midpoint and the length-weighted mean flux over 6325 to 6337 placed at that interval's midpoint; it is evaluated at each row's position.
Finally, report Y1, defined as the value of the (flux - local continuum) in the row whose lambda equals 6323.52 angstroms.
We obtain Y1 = 0.21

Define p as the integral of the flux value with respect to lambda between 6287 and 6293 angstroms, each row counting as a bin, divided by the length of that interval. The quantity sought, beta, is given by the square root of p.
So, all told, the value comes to 4.097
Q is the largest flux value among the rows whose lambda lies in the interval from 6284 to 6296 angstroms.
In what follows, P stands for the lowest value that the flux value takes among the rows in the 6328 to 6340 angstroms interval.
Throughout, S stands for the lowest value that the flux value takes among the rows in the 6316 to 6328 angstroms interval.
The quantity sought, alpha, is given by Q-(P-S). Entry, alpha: 16.7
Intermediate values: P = 16.53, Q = 16.99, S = 16.27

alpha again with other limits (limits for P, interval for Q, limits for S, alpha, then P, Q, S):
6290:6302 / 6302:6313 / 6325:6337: 17.3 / 16.52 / 17.27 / 16.53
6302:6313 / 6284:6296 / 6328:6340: 17.2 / 16.28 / 16.99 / 16.53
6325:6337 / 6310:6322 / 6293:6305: 16.6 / 16.53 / 16.65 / 16.52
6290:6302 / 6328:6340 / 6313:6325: 16.7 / 16.52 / 16.92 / 16.27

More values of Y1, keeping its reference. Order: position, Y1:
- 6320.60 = -0.14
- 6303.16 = 0.49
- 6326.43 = 0.21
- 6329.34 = 0.13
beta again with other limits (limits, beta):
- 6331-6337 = 4.079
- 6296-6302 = 4.087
